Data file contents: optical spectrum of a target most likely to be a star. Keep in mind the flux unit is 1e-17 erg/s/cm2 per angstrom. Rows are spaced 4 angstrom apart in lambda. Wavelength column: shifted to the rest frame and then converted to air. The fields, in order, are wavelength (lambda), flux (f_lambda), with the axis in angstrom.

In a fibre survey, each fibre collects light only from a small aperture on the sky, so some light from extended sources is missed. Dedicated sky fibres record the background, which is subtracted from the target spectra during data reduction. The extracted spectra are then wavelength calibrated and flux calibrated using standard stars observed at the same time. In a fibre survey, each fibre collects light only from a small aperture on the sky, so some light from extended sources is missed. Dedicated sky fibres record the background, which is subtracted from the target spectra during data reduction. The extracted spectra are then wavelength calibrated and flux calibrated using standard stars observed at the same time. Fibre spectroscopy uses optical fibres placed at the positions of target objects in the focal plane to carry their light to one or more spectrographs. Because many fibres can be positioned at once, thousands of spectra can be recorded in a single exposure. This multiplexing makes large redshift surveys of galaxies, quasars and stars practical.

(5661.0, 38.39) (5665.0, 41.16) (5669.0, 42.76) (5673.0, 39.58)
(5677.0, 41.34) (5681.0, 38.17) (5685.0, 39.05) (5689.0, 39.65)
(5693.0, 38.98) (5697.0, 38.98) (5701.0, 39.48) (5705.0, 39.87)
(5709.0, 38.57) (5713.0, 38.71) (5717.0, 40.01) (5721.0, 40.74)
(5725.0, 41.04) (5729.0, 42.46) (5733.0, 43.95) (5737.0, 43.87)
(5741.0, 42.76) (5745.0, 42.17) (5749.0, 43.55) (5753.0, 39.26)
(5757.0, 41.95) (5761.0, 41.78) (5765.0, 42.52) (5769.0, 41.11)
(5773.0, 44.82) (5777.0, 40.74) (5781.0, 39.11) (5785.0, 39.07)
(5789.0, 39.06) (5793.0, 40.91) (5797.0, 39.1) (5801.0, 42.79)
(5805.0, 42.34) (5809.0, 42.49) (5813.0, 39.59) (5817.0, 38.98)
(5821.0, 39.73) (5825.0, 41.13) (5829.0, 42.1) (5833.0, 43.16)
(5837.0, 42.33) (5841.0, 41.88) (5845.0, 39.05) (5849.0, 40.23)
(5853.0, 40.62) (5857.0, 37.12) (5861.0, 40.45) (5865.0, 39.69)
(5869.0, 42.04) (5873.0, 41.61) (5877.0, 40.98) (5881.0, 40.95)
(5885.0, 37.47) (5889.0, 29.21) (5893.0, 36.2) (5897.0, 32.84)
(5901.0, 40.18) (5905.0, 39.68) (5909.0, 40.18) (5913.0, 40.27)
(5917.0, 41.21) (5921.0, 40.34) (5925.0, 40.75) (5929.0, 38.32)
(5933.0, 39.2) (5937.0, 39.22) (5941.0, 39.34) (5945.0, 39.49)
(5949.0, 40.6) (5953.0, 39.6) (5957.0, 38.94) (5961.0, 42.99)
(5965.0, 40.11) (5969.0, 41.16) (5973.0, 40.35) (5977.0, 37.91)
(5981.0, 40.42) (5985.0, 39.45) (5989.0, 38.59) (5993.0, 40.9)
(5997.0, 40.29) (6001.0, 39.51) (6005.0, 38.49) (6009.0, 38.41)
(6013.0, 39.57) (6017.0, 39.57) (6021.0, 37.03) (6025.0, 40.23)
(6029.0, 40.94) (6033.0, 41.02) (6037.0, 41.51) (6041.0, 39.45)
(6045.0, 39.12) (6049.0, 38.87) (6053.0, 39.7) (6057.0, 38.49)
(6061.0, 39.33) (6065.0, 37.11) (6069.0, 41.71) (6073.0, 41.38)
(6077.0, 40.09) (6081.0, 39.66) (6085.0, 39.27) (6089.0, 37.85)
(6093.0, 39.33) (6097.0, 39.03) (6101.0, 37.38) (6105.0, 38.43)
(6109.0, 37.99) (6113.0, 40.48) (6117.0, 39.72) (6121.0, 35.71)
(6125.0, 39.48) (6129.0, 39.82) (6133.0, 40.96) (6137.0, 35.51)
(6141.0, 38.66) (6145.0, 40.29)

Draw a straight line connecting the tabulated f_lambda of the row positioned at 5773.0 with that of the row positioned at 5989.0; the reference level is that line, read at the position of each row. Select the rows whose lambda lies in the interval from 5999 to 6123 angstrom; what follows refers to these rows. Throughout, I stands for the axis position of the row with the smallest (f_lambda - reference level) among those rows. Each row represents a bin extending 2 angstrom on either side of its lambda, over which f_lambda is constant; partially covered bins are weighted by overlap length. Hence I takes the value 6021.0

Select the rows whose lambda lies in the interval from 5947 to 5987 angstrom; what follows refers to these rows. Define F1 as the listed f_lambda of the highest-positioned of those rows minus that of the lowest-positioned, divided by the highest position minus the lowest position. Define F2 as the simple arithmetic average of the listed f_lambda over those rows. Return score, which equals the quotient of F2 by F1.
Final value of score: -1257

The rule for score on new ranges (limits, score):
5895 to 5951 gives 264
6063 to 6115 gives 558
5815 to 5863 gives 1214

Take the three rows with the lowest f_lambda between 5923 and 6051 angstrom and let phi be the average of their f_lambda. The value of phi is 37.8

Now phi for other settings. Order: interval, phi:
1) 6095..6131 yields 37.0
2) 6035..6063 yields 38.8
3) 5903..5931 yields 39.4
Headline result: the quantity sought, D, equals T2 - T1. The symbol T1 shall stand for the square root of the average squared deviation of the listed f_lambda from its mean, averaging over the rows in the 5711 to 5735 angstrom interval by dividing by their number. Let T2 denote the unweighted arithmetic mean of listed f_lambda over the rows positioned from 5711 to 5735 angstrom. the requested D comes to 39.5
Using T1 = 1.7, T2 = 41.2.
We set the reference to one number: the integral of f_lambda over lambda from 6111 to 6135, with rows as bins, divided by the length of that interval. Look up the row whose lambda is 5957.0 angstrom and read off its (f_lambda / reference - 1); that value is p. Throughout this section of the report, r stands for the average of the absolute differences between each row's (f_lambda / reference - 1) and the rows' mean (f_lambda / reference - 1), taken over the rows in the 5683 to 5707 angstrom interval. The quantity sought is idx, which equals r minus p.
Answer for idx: 0.02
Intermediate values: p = -0.011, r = 0.008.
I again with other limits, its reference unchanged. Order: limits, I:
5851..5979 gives 5889.0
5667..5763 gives 5681.0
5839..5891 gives 5889.0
